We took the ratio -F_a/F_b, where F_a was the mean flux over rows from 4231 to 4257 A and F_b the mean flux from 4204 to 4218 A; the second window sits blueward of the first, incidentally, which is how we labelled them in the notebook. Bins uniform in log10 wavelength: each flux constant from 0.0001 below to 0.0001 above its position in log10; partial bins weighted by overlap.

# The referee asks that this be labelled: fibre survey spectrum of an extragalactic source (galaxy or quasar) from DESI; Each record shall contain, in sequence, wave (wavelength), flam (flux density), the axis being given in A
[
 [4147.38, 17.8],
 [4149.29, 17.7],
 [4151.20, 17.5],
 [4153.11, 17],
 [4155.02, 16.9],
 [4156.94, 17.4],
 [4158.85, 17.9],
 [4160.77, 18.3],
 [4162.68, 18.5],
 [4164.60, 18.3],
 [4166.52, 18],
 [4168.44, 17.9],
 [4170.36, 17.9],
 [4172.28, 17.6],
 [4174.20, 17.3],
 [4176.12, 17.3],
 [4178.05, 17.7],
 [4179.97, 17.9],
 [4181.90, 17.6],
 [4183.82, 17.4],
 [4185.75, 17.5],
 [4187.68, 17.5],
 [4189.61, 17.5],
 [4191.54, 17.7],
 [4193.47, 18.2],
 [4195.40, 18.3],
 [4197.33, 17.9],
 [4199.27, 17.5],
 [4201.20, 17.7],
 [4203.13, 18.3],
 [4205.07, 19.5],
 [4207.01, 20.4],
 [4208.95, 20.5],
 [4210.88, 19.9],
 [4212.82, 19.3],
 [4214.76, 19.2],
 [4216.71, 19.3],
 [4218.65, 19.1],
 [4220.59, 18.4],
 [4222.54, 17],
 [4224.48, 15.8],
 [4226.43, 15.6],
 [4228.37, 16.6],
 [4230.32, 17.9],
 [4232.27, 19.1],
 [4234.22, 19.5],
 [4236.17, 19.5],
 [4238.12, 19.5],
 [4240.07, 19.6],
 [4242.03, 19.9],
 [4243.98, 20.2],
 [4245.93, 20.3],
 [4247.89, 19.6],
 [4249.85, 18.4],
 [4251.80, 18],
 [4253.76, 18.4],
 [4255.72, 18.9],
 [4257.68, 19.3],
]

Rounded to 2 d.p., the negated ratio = -0.98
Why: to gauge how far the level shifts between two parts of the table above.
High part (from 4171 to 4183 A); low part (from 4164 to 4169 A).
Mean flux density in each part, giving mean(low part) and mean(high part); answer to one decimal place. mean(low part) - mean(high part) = 0.5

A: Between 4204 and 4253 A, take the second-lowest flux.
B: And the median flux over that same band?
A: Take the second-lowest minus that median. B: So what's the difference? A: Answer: -3.50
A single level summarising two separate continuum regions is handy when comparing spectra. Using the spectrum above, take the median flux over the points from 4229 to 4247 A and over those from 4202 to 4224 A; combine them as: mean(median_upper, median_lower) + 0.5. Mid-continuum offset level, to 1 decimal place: 19.9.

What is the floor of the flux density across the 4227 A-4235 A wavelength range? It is 16.6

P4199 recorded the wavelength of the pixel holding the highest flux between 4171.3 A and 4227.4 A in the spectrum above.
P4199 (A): 4208.95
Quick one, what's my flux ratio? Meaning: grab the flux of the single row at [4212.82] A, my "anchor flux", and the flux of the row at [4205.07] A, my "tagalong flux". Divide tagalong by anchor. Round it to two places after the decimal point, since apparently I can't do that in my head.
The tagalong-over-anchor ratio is 1.01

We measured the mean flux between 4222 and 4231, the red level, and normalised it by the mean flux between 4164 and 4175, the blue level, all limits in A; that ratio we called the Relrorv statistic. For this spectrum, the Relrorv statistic 0.93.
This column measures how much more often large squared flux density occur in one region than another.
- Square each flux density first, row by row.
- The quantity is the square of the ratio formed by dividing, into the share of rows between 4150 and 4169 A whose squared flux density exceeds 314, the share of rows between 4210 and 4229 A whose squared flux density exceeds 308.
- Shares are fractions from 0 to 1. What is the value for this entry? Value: 1.00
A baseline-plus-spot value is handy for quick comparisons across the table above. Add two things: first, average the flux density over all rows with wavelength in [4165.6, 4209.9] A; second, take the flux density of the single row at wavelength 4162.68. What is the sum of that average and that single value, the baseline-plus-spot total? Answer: 36.5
